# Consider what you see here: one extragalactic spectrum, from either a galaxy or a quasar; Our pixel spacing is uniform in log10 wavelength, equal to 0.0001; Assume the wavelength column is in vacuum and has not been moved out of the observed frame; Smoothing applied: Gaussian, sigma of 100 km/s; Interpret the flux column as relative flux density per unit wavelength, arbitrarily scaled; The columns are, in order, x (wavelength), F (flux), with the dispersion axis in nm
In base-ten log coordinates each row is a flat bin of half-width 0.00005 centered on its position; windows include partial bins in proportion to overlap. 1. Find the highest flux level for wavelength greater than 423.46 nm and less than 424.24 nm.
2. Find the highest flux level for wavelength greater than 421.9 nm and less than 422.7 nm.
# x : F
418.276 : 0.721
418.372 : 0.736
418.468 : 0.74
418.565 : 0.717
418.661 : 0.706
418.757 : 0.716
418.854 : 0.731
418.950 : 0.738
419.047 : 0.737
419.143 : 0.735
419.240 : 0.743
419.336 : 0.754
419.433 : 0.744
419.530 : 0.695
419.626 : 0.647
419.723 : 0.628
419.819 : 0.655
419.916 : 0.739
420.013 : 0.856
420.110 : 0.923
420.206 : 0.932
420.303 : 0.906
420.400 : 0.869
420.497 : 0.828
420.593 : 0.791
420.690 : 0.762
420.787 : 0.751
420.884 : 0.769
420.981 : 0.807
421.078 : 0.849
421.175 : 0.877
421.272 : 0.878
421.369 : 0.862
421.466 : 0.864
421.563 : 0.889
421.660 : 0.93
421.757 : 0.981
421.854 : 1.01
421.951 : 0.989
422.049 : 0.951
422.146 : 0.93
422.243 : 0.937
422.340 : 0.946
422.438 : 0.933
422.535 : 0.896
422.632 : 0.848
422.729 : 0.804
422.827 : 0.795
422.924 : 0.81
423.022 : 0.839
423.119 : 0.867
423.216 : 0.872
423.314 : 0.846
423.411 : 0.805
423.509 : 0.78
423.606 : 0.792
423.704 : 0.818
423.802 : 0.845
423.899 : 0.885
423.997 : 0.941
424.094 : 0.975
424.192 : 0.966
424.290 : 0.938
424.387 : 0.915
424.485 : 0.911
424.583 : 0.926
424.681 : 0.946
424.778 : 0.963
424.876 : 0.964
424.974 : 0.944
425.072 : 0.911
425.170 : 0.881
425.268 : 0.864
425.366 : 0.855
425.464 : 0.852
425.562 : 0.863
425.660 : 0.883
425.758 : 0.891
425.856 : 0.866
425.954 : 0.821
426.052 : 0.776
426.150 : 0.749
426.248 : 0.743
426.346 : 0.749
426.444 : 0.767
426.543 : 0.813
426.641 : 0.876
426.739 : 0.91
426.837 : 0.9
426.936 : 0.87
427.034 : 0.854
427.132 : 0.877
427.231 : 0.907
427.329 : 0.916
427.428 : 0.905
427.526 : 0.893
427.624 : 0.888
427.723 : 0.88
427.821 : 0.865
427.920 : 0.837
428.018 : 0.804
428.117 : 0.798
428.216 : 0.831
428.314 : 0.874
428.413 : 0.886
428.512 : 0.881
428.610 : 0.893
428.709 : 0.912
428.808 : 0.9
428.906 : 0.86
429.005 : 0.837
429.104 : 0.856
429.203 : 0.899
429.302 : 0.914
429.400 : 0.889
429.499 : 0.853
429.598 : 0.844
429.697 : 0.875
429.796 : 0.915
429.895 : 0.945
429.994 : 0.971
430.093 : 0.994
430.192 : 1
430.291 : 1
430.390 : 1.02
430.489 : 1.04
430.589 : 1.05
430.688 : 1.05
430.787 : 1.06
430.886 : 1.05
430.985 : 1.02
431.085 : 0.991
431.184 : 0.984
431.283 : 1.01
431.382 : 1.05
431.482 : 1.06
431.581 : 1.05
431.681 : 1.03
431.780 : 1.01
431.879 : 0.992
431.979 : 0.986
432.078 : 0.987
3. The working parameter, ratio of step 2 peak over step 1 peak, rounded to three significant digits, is 1.01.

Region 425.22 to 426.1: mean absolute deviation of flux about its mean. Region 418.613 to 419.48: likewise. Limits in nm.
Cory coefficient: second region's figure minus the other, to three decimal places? -0.013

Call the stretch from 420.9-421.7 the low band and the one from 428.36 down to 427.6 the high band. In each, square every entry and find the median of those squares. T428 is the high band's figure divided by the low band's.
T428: 0.96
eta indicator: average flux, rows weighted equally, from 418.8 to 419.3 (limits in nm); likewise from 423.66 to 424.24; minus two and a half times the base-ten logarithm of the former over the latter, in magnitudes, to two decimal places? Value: 0.22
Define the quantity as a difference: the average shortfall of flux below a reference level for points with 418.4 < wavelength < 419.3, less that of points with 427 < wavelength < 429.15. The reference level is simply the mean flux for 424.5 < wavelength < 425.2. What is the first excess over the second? 0.14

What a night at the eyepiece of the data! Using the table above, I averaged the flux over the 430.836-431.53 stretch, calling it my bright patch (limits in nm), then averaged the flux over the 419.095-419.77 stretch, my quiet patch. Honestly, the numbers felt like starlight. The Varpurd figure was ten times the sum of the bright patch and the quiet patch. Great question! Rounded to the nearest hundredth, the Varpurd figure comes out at 17.30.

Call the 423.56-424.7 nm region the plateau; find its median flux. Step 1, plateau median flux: 0.92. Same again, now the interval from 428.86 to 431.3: 0.98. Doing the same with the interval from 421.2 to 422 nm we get 0.91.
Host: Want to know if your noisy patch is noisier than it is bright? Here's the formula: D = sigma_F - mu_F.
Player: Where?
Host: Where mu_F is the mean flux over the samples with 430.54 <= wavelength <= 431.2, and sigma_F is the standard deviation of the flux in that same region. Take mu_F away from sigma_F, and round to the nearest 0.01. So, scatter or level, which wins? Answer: -1.00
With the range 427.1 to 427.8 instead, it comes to -0.88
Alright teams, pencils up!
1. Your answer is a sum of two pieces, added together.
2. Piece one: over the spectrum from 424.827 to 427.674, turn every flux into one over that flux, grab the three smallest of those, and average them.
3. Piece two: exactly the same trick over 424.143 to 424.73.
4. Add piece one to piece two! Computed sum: 2.12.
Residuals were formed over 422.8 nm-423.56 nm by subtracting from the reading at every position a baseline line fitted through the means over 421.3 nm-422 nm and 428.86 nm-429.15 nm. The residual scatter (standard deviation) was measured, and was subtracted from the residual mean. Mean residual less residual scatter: -0.12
